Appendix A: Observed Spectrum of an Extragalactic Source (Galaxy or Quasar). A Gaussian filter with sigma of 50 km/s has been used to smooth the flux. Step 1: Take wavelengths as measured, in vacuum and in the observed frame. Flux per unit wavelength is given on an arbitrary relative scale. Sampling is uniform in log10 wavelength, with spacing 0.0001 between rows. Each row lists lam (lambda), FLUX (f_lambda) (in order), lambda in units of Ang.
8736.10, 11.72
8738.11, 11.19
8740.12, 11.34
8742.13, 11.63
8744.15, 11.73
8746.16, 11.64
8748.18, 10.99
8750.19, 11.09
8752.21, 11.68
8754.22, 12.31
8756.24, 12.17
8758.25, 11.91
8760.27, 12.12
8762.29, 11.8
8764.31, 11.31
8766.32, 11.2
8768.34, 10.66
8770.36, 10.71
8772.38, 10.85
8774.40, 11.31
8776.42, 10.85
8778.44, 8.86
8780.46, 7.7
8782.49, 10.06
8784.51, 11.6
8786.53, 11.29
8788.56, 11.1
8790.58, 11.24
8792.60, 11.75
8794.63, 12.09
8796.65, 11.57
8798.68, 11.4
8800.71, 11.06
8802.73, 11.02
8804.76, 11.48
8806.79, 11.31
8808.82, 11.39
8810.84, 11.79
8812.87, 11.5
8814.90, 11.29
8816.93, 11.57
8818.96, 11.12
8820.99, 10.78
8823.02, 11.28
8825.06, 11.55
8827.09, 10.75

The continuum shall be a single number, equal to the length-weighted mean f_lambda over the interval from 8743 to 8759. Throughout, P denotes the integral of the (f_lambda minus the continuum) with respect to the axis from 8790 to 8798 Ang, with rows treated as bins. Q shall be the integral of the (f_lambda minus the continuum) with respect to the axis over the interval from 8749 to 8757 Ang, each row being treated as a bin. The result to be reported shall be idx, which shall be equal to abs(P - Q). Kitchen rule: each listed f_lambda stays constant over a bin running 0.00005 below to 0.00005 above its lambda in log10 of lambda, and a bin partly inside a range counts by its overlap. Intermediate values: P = -0.1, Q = 1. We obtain 1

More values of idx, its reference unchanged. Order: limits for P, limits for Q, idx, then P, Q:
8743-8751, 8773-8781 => 12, -2.5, -15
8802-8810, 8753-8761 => 6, -2.9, 3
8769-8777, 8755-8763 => 9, -6.1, 3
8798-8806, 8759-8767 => 3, -3.6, 0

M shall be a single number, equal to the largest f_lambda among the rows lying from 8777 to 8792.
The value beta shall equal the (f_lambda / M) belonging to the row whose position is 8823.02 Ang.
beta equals 0.97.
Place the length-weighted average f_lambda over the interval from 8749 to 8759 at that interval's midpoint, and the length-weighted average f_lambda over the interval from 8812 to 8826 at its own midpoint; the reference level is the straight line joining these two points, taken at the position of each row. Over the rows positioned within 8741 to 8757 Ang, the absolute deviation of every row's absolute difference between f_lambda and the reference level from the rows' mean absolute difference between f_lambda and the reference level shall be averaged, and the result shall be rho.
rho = 0.22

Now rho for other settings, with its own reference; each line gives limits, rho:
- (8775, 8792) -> 1.11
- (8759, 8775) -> 0.29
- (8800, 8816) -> 0.16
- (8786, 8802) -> 0.13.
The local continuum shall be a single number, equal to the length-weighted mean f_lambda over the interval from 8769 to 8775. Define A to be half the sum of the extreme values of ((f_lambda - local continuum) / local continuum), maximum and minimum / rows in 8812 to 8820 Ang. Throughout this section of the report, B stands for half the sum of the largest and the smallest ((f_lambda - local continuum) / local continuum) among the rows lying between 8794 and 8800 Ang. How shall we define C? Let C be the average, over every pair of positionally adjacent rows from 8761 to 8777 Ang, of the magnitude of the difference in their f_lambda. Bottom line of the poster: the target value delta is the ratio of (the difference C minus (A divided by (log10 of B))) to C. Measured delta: 1.11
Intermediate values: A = 0.040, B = 0.076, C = 0.32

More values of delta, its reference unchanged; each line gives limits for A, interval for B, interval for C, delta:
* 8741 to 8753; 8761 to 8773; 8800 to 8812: 1.12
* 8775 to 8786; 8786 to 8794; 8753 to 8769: 0.71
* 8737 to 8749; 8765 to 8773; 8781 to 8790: 1.02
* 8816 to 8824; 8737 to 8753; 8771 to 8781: 1.02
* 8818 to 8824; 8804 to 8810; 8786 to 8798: 1.02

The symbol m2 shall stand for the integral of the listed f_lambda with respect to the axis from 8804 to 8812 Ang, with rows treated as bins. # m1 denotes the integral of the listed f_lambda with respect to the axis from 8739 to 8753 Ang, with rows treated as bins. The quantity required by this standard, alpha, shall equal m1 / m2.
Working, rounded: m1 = 160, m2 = 92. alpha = 1.7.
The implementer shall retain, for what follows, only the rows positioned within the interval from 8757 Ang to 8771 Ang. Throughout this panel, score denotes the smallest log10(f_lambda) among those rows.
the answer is 1.03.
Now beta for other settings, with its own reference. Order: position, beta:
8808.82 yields 0.98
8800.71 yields 0.95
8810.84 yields 1.02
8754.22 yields 1.06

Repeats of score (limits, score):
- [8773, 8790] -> 0.89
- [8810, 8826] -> 1.03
